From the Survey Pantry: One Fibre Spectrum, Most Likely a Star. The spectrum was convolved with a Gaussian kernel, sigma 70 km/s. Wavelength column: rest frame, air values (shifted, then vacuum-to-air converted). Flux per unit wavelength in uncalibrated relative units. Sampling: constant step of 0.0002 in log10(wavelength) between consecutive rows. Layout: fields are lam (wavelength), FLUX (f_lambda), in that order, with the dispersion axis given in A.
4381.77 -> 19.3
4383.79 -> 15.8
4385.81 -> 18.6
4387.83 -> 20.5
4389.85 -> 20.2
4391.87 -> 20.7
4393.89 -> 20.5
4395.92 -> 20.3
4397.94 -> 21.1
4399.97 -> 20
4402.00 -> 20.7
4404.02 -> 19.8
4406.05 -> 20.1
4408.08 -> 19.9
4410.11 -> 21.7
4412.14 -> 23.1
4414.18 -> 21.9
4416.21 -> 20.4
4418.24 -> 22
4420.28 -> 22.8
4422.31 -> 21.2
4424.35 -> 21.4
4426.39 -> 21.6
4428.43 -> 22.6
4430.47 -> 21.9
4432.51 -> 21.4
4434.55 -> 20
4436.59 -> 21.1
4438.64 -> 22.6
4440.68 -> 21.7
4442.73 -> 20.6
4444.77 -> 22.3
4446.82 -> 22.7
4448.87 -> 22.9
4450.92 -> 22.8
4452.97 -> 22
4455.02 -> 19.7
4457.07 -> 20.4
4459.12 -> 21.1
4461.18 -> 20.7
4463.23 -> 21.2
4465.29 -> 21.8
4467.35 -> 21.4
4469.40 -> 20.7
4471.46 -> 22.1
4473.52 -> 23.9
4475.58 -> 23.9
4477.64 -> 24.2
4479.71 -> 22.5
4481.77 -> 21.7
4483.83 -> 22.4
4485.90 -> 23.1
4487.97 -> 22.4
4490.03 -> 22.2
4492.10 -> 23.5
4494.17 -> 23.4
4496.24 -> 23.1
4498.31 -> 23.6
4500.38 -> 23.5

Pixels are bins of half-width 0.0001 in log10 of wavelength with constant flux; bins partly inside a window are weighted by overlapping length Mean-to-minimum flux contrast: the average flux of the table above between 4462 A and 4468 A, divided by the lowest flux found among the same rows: 1.01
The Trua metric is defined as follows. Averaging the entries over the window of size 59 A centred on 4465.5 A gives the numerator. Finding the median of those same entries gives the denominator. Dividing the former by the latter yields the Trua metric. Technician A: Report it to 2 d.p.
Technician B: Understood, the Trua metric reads 1.00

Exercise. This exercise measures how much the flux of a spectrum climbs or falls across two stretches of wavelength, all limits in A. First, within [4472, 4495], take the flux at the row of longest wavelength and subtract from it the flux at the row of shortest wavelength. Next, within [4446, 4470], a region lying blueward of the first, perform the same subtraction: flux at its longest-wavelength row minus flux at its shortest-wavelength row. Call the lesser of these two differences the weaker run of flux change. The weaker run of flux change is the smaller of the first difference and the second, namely -2.0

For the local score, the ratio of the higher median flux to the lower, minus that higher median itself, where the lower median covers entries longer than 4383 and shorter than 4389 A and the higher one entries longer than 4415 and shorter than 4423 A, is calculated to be -20.4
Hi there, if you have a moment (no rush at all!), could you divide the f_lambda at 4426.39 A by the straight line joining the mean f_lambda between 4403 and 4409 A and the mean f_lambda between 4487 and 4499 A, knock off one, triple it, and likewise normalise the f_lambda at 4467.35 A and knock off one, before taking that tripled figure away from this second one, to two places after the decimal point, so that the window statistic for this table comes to -0.17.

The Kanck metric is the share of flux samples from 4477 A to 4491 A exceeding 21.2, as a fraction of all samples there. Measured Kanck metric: 1.0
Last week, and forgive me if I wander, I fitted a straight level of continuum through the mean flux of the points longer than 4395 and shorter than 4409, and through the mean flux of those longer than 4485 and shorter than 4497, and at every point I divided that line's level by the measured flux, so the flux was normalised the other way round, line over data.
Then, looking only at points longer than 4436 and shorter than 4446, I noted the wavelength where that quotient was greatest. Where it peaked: 4442.73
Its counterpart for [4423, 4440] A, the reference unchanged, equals 4434.55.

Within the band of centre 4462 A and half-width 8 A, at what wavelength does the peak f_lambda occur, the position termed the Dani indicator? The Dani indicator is 4465.29 A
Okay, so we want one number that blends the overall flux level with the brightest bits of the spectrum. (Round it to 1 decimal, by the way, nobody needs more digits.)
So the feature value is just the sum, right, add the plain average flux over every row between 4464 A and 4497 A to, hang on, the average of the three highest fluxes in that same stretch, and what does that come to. 46.6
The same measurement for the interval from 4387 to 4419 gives 43.1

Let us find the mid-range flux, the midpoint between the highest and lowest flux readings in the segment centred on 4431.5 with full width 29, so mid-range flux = 21.4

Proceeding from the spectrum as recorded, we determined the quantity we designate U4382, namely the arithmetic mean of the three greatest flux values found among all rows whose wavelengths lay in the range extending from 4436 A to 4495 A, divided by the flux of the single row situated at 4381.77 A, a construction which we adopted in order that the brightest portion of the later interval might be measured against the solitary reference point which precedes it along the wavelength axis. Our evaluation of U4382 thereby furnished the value 1.24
